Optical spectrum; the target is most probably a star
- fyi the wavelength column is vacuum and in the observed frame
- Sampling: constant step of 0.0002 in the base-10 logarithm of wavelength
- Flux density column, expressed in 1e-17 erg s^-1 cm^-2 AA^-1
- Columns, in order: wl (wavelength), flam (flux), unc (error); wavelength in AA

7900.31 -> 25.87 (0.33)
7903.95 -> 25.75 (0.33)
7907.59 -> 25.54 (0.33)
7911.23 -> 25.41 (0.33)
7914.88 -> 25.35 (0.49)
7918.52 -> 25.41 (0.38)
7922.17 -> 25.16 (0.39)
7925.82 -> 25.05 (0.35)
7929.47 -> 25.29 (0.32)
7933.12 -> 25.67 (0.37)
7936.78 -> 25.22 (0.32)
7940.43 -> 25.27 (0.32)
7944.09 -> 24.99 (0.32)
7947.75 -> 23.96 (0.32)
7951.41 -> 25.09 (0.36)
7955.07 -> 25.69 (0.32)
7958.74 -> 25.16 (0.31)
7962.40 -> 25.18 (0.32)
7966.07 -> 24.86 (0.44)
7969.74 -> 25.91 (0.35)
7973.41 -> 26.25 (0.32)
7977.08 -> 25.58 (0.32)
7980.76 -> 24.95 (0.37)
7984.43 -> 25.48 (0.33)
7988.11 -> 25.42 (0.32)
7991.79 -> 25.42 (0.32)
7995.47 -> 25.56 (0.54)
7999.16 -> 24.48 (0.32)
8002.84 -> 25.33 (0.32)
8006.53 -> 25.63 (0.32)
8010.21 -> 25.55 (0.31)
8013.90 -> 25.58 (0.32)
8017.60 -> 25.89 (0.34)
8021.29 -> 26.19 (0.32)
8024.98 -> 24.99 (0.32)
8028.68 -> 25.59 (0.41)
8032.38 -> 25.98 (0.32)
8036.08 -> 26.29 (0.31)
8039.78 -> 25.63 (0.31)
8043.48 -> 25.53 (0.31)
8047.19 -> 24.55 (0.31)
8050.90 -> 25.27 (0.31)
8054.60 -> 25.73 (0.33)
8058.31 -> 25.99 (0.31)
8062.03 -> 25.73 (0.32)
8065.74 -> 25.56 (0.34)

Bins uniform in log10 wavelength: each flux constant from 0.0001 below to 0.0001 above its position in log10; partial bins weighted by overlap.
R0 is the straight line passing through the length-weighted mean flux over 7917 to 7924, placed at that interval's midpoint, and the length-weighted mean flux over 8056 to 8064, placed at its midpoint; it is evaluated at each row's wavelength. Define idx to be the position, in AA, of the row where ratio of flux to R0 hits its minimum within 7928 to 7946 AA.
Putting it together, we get 7944.09 AA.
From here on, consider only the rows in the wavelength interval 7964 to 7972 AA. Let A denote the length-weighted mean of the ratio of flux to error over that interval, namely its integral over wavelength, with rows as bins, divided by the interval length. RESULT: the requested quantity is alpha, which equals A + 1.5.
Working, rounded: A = 67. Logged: 68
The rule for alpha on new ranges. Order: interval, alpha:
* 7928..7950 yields 78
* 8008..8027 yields 81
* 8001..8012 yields 82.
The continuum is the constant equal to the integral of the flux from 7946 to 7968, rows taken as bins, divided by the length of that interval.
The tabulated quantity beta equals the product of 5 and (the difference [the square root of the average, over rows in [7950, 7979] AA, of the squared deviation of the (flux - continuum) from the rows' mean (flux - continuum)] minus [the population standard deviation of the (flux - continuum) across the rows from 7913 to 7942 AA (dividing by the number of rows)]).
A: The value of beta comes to 1.3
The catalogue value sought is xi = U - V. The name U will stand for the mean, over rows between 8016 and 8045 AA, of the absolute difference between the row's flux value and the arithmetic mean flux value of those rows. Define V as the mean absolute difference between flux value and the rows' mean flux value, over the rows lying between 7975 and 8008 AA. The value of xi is 0.06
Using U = 0.33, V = 0.27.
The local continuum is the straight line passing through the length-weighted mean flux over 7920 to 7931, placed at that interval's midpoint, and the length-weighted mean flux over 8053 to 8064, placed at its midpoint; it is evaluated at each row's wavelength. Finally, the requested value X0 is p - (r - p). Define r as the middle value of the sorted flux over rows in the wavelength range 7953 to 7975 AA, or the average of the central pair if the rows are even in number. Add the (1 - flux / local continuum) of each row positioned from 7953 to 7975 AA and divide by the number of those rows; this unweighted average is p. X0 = -25.4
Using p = -0.006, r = 25.4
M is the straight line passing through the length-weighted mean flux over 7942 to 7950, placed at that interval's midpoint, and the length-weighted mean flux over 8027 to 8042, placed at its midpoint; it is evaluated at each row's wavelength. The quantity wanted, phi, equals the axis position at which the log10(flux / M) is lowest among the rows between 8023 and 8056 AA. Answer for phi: 8047.19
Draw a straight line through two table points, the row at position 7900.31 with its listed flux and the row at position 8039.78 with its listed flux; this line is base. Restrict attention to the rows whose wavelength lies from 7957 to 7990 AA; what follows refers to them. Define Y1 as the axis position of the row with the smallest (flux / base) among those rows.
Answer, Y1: 7966.07 AA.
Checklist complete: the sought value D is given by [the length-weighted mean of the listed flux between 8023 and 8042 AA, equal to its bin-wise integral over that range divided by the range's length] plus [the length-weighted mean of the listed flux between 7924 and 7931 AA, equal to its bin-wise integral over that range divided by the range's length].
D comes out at 50.9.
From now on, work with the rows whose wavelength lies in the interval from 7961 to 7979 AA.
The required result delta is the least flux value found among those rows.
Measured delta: 24.86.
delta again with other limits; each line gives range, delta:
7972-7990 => 24.95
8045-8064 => 24.55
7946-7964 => 23.96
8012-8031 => 24.99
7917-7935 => 25.05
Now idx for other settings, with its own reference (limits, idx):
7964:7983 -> 7966.07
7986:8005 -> 7999.16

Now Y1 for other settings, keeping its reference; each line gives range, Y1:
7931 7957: 7947.75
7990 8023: 7999.16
